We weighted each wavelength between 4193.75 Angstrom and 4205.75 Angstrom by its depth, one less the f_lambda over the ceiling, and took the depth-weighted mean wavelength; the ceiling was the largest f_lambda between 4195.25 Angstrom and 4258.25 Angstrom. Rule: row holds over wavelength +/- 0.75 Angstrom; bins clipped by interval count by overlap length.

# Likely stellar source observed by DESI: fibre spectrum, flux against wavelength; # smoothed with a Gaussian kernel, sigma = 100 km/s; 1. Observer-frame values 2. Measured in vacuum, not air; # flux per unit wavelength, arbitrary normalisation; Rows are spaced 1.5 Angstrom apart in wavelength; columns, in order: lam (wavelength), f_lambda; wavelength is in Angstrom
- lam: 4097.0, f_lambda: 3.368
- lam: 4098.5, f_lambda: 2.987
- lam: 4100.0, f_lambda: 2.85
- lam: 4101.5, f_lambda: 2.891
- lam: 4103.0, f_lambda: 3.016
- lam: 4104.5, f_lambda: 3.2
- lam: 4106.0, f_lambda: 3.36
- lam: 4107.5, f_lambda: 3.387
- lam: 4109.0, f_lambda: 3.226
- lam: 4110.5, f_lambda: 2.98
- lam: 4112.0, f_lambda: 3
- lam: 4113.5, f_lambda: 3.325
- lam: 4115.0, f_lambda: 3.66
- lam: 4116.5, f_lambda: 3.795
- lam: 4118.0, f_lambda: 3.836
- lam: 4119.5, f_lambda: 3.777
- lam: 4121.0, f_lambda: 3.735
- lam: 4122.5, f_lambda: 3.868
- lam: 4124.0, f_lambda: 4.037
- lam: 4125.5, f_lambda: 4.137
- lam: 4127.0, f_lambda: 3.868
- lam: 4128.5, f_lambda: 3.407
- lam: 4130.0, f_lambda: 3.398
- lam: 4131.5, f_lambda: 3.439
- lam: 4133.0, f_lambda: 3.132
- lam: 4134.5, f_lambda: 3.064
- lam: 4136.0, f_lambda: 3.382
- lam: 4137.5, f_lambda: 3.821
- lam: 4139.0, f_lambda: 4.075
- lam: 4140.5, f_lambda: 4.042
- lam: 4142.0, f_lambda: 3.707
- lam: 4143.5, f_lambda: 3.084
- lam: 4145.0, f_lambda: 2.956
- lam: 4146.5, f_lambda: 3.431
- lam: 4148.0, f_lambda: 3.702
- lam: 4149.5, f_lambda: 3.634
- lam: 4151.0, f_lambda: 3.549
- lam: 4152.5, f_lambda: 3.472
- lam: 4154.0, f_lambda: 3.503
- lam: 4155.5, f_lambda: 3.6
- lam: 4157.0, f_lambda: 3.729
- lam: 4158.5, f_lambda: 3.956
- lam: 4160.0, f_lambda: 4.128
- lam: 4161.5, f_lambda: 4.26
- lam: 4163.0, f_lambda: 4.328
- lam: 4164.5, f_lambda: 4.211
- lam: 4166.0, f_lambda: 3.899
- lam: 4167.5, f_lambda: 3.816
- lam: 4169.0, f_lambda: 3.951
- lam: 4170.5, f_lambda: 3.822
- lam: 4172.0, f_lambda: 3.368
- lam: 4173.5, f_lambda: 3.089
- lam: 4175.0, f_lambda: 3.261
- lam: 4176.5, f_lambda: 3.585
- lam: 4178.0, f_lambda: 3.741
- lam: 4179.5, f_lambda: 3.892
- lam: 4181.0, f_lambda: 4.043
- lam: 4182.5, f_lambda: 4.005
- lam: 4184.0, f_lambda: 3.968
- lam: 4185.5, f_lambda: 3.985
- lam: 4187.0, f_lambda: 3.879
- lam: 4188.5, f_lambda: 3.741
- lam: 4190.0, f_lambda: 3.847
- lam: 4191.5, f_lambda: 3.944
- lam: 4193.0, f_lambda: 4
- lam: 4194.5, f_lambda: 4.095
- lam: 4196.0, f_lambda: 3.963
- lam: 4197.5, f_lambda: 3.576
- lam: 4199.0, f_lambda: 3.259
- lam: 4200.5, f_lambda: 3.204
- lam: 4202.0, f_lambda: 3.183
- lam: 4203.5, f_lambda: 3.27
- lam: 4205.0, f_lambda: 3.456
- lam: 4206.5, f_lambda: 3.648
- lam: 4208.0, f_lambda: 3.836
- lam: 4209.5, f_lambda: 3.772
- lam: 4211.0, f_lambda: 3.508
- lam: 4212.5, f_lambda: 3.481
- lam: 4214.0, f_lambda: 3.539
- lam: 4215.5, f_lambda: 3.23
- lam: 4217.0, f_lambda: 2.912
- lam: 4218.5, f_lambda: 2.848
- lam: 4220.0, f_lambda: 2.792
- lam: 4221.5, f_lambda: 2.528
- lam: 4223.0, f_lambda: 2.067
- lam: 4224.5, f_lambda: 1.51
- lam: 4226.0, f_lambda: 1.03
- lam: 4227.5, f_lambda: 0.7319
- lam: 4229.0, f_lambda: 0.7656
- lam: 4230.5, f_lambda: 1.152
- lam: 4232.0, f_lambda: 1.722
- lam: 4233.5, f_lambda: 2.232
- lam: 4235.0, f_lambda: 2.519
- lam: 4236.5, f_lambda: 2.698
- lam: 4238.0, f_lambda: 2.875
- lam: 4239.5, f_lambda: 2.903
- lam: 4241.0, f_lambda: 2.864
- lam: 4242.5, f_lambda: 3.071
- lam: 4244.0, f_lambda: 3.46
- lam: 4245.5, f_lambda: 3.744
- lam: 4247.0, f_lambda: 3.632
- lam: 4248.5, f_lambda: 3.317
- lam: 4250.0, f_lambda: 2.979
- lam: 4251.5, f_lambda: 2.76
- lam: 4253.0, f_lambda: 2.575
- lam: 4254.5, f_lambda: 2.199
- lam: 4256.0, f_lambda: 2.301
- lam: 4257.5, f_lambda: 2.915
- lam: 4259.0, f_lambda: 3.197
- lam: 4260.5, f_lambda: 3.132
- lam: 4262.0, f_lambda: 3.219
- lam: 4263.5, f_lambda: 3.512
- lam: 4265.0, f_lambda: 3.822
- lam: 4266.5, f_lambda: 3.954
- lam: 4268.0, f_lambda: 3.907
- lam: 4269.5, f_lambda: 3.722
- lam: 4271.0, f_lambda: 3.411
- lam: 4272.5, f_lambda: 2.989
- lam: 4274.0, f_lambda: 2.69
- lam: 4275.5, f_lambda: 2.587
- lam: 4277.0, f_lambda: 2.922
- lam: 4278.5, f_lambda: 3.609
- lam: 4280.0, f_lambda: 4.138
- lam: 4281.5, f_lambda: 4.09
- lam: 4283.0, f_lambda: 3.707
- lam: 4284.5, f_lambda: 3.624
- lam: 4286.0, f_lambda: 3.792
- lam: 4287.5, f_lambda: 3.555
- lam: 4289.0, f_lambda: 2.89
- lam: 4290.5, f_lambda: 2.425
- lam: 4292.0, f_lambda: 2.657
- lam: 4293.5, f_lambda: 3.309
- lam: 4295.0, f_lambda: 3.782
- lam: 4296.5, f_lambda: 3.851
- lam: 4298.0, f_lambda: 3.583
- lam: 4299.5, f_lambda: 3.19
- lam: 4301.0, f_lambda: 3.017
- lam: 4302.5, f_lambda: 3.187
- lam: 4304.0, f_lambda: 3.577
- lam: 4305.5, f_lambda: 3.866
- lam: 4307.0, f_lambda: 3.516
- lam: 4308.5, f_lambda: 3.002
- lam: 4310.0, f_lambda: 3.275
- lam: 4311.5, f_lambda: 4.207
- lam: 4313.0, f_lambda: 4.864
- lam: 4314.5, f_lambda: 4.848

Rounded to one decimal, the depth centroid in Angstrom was 4201.6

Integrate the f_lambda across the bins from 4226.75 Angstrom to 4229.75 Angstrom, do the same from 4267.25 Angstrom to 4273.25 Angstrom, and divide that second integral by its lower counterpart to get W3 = 9.4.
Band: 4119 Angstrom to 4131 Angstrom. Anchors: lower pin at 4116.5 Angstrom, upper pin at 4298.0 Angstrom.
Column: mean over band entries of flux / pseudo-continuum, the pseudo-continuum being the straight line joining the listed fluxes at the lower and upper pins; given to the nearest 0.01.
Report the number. 1.00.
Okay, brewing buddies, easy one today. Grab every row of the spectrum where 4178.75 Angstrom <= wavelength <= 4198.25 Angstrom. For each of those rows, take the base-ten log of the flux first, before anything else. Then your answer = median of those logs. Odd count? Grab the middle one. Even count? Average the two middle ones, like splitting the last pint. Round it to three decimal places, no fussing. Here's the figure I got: 0.598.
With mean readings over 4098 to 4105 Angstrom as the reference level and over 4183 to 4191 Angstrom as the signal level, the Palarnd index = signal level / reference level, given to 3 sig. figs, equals 1.30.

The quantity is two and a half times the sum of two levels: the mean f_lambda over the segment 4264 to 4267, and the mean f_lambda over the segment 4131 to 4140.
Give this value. 18.4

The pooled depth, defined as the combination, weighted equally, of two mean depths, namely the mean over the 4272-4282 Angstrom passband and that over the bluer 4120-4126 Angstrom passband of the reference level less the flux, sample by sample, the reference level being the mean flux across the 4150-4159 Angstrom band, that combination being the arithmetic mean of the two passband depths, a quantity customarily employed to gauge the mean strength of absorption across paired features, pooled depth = 0.02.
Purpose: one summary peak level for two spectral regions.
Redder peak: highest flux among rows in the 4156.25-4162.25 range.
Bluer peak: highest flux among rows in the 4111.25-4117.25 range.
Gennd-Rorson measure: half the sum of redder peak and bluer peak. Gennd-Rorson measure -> 4.03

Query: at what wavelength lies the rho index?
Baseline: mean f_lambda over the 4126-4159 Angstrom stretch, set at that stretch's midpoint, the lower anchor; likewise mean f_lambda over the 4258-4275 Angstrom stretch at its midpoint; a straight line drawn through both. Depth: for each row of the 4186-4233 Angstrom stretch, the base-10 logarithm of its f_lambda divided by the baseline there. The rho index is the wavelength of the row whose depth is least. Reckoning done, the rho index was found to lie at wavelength 4227.5 Angstrom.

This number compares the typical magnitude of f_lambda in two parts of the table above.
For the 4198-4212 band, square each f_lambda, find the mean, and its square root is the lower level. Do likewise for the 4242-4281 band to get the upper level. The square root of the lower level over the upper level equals 1.03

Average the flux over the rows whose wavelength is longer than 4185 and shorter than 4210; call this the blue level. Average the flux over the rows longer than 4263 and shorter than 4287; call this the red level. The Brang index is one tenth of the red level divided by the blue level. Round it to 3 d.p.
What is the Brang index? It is 0.096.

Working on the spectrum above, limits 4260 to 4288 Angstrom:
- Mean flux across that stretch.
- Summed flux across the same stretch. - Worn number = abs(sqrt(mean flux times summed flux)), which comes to 15.2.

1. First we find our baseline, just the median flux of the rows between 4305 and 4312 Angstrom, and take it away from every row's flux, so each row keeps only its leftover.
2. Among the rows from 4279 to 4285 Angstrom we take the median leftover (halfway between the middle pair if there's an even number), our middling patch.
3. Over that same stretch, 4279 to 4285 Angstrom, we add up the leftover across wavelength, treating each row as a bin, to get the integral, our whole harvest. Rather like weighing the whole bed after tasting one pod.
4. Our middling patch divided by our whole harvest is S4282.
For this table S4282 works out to 0.171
